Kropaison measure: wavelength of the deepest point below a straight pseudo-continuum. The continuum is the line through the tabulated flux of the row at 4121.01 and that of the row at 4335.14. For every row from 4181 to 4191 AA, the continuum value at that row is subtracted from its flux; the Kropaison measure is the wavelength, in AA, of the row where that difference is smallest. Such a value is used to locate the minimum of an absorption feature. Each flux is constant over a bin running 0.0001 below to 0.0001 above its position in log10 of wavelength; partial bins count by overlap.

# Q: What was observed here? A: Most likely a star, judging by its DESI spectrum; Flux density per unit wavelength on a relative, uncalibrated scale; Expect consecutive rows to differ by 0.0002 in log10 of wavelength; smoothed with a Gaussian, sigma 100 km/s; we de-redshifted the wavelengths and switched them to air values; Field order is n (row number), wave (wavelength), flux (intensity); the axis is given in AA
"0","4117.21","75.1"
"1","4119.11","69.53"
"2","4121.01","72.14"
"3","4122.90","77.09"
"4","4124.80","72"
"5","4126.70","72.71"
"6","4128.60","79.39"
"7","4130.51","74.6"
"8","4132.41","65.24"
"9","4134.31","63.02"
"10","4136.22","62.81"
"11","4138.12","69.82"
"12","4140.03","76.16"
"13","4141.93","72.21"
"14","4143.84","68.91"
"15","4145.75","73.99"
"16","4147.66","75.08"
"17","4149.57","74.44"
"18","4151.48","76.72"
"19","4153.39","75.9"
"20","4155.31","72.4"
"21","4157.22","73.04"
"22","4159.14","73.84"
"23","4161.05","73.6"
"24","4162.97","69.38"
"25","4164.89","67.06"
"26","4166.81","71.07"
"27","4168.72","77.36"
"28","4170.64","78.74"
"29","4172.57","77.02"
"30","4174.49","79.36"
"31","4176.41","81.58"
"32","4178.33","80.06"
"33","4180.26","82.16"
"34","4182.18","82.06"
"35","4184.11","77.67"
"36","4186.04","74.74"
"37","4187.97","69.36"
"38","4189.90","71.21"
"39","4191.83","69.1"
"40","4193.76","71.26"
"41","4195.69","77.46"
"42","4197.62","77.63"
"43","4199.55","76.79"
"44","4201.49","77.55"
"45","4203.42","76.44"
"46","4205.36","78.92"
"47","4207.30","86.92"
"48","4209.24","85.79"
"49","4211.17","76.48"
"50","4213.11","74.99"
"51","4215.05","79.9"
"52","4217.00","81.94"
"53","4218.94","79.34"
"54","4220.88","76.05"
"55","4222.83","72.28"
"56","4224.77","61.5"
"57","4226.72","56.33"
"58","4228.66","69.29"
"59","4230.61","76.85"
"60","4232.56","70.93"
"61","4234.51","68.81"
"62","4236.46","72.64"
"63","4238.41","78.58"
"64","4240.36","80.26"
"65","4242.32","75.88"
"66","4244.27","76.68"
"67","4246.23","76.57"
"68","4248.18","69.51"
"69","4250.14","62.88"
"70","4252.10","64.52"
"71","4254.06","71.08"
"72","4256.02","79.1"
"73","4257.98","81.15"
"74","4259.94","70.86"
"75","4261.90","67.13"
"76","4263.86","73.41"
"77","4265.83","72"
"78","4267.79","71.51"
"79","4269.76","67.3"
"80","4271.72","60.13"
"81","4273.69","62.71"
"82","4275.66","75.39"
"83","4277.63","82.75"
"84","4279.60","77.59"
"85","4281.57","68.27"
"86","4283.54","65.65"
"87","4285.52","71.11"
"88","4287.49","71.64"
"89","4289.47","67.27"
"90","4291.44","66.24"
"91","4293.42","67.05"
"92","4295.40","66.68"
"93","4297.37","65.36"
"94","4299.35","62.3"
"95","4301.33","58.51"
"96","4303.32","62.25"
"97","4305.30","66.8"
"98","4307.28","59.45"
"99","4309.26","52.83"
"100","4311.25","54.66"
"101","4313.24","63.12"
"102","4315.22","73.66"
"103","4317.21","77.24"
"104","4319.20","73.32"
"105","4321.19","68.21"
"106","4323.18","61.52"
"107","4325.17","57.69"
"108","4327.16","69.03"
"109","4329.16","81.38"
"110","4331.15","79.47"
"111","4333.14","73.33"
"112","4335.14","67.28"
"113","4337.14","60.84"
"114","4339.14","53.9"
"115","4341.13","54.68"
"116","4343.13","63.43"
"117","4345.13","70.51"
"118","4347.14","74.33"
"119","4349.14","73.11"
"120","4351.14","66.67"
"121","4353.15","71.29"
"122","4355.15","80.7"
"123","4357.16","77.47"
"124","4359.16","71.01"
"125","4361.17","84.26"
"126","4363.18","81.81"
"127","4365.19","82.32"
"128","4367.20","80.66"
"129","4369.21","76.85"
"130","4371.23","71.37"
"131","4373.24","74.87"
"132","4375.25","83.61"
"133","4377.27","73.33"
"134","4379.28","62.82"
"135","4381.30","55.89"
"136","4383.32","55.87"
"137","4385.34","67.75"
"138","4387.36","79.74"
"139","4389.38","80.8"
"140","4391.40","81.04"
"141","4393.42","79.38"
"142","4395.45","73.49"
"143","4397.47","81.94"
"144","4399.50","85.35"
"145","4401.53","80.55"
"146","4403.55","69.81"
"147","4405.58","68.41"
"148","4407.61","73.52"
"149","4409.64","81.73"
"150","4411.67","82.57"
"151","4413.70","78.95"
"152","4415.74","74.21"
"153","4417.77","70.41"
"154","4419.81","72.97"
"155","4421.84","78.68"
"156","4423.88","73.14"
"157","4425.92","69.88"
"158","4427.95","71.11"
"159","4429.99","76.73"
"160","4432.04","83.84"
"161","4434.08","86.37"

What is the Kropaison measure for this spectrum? 4187.97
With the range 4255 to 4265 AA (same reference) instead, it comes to 4261.90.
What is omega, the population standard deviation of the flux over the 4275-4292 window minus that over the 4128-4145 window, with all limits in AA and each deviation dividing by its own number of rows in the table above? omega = 0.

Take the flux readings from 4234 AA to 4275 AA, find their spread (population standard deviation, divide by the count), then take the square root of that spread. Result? 2.43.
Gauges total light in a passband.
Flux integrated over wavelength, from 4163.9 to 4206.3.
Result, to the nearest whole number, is 3227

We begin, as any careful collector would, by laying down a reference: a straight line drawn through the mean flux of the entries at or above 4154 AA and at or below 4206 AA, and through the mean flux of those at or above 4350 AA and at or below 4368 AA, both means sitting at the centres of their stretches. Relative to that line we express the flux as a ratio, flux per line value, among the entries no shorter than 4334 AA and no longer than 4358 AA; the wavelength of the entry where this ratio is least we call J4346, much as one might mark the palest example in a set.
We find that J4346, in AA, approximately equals 4339.14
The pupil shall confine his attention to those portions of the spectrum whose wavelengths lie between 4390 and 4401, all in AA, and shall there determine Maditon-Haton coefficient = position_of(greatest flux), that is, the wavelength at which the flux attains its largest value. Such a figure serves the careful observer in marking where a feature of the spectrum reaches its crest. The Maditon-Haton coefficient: 4399.50 AA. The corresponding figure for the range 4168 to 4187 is 4180.26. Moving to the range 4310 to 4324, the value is 4317.21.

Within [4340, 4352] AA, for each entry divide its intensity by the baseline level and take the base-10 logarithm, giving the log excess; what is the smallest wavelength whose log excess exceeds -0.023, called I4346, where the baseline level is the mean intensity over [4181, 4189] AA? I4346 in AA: 4347.14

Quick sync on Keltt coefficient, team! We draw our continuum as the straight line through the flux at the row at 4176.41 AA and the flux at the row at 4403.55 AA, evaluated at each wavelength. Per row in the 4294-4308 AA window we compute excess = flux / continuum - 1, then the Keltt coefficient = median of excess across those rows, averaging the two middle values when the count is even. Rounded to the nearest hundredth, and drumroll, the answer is -0.17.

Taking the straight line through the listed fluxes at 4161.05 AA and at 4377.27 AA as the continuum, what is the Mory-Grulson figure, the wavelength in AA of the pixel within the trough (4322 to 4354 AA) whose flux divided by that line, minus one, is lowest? 4339.14 AA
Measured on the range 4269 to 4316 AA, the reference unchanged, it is 4309.26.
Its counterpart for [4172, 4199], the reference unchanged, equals 4191.83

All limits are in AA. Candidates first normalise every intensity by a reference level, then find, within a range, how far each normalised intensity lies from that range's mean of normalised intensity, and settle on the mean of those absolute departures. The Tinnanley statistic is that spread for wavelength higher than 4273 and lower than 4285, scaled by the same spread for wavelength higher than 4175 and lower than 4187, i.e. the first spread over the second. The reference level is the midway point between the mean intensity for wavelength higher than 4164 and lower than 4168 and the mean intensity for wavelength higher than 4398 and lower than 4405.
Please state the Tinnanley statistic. 2.8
